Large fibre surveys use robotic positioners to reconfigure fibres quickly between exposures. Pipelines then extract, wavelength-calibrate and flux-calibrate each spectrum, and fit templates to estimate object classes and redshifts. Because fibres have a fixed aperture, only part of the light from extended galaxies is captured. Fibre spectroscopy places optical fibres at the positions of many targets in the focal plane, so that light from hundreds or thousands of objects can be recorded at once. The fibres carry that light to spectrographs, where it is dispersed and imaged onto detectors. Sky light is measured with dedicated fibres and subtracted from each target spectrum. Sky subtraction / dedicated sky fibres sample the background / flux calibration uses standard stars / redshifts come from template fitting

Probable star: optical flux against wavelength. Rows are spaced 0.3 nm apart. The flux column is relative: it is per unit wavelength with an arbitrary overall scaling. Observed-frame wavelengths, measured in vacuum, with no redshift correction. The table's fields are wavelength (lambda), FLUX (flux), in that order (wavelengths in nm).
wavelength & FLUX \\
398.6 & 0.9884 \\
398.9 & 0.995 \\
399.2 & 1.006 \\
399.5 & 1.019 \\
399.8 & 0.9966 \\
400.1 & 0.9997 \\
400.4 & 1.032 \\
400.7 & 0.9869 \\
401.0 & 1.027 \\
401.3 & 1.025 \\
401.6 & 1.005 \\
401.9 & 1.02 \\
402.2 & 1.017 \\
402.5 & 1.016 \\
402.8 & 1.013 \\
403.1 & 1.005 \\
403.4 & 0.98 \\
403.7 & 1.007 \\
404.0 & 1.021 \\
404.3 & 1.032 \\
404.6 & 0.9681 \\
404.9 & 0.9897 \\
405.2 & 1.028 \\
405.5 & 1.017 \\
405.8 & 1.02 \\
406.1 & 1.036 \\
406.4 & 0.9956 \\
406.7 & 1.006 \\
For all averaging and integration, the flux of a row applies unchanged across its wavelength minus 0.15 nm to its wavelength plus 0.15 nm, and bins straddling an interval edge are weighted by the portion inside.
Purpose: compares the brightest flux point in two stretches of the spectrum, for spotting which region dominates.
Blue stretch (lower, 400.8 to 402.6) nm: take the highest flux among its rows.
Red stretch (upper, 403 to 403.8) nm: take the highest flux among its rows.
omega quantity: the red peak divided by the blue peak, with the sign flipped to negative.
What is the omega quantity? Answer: -0.98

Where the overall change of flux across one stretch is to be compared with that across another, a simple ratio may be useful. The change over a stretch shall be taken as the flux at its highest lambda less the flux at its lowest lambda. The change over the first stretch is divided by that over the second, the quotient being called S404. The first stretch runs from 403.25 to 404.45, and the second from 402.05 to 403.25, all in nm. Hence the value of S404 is -4.3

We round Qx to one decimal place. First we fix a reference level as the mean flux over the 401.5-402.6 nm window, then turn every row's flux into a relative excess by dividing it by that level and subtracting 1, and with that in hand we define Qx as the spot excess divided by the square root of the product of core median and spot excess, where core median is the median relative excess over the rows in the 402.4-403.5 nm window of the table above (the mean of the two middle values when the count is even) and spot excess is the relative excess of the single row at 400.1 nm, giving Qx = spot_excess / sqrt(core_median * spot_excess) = -1.6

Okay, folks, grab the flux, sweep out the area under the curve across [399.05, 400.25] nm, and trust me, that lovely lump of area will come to 1.2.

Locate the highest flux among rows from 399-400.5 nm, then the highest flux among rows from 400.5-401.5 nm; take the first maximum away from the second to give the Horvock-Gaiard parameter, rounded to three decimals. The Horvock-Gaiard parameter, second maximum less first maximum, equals -0.005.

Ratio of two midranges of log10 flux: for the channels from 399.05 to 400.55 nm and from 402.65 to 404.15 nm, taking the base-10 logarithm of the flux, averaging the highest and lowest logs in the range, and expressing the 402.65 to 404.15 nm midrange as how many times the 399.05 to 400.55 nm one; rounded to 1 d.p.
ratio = 0.0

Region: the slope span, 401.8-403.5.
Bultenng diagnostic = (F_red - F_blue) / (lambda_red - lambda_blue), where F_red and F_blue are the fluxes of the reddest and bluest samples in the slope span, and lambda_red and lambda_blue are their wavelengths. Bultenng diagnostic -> -0.03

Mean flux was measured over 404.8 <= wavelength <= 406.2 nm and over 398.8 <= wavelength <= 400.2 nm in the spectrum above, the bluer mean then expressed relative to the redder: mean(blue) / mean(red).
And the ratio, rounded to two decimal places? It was 0.99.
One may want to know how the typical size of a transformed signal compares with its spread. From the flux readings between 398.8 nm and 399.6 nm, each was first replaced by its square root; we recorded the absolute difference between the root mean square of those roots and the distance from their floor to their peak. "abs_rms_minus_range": 0.99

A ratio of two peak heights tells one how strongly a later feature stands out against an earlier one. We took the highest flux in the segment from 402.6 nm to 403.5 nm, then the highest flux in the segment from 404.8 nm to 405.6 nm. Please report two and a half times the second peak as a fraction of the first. 2.54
